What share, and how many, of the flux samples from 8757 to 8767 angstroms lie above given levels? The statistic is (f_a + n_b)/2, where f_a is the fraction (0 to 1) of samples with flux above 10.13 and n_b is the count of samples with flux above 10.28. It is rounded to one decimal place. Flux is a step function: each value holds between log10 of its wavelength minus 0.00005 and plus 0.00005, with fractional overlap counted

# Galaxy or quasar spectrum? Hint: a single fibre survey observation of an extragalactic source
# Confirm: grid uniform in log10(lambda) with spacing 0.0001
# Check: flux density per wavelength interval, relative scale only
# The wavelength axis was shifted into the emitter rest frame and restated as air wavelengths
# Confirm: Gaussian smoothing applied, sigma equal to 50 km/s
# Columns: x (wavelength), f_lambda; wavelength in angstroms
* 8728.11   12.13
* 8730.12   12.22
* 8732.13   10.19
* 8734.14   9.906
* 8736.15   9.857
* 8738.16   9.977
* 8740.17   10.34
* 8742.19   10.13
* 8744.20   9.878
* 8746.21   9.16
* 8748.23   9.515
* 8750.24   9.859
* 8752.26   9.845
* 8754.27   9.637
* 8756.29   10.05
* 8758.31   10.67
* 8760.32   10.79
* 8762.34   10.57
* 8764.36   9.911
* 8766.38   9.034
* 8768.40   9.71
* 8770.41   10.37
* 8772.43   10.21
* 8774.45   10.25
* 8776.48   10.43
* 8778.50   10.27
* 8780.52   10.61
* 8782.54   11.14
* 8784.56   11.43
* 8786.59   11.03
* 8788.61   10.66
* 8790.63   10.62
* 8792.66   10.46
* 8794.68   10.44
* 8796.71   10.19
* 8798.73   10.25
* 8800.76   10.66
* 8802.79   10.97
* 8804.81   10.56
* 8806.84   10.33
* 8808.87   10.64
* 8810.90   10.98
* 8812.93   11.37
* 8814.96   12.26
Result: 1.8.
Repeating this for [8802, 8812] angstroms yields 3.0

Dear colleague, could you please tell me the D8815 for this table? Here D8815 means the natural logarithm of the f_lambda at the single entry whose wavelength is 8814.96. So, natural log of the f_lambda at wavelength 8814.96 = 2.51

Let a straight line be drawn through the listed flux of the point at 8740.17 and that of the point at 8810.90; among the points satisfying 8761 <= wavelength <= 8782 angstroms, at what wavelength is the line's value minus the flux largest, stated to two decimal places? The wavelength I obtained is 8766.38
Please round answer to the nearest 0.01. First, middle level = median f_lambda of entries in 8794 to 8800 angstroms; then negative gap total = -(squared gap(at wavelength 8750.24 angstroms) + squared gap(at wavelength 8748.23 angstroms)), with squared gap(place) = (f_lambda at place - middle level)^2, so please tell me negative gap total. -0.69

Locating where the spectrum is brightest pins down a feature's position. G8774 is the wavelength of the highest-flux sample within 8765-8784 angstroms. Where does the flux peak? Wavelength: 8782.54 angstroms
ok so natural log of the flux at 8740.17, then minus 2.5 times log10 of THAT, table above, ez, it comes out -0.921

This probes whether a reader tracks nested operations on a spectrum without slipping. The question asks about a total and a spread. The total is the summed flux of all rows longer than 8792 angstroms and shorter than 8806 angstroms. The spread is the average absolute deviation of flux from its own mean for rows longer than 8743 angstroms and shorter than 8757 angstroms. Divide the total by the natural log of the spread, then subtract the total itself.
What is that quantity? -124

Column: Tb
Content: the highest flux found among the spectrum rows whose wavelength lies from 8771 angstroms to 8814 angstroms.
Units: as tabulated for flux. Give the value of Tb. 11.43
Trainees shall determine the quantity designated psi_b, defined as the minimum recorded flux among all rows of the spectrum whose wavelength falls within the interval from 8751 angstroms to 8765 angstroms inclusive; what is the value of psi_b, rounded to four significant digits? 9.637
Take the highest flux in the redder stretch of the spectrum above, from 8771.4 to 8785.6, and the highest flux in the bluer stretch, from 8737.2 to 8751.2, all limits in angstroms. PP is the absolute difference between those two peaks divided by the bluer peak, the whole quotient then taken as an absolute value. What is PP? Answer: 0.105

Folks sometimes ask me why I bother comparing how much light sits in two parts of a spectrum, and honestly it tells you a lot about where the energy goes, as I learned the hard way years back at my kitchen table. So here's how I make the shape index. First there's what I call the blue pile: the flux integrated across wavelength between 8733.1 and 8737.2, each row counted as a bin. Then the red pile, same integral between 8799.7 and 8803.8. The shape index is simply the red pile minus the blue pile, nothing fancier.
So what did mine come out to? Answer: 4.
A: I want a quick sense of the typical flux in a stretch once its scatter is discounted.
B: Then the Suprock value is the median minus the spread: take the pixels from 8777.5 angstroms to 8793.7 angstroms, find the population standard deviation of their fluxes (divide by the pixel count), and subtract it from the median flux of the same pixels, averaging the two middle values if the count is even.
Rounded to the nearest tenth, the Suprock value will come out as 10.3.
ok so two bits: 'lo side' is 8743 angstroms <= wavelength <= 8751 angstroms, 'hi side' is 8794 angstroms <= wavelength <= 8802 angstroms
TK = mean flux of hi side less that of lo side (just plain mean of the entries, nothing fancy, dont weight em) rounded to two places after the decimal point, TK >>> 0.78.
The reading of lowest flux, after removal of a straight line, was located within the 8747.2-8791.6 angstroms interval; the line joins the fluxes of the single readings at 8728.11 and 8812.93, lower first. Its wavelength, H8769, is 8766.38 angstroms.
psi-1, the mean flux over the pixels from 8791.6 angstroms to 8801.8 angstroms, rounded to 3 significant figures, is 10.4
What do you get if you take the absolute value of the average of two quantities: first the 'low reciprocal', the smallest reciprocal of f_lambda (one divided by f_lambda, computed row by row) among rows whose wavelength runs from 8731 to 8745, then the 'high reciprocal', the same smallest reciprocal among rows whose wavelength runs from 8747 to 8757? 0.0981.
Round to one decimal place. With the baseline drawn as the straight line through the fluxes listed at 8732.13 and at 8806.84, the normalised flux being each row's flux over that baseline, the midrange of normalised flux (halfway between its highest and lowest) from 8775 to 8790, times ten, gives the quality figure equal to 10.6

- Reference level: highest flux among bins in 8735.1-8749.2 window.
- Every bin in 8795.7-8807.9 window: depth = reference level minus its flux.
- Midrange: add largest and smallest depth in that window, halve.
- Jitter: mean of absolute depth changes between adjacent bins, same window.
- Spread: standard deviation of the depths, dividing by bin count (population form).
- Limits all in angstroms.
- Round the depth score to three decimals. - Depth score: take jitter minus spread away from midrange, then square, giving 0.065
